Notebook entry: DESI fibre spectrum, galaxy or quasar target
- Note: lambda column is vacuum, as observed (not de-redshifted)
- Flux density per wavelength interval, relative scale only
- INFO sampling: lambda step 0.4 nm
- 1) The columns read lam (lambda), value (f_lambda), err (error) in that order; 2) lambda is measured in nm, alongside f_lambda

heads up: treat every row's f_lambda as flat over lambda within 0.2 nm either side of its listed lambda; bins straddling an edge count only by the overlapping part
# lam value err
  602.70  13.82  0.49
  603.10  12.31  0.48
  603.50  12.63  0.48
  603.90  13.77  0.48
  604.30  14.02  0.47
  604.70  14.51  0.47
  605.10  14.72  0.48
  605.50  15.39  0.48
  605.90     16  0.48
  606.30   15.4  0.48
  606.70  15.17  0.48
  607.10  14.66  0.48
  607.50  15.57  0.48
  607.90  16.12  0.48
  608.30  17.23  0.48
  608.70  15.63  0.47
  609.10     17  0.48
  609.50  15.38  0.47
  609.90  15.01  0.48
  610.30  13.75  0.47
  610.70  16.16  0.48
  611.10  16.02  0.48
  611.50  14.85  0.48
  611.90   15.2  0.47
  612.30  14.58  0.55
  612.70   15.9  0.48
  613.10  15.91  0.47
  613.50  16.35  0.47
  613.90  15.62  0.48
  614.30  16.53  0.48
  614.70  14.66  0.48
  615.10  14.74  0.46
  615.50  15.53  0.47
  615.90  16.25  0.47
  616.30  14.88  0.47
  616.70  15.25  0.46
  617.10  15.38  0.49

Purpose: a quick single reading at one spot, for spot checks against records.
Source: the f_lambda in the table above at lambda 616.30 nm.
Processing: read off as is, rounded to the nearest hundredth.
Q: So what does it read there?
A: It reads 14.88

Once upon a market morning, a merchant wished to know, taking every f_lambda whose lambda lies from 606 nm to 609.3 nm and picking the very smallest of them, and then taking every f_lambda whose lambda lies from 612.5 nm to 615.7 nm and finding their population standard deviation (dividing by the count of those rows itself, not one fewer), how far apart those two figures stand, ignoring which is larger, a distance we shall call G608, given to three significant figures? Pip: 14.0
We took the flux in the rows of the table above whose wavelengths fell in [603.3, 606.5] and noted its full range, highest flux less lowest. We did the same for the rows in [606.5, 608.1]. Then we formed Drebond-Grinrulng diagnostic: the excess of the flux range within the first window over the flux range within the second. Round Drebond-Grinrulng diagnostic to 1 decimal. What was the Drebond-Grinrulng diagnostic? 1.9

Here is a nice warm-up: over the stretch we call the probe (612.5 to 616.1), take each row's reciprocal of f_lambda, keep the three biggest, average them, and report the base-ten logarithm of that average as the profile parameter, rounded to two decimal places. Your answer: -1.18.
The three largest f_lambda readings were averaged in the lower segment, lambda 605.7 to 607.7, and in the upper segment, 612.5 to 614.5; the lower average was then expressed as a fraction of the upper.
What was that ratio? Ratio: 0.96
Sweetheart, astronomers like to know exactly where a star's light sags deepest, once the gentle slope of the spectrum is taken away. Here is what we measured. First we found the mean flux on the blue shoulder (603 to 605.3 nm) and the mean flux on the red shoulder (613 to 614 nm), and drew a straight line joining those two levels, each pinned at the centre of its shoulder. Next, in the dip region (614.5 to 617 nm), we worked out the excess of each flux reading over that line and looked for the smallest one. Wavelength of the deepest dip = 616.30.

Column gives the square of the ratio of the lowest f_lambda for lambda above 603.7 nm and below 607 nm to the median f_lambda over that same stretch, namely 0.85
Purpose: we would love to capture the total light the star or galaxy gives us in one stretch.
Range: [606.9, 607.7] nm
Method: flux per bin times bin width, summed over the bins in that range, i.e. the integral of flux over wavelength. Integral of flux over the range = 12.1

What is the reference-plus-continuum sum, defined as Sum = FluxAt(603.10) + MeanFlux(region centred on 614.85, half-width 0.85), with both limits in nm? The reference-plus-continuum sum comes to 27.7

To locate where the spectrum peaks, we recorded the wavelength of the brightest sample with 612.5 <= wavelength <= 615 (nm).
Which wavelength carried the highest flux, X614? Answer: 614.30 nm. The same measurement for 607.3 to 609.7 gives 608.30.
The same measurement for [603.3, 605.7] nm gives 605.50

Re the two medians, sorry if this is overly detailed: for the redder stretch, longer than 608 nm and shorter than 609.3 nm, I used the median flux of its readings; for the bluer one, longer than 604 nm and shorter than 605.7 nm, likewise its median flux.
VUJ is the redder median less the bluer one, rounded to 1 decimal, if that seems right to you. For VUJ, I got 2.4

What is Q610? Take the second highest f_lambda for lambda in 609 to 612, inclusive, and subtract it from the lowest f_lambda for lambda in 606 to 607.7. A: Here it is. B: -1.50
